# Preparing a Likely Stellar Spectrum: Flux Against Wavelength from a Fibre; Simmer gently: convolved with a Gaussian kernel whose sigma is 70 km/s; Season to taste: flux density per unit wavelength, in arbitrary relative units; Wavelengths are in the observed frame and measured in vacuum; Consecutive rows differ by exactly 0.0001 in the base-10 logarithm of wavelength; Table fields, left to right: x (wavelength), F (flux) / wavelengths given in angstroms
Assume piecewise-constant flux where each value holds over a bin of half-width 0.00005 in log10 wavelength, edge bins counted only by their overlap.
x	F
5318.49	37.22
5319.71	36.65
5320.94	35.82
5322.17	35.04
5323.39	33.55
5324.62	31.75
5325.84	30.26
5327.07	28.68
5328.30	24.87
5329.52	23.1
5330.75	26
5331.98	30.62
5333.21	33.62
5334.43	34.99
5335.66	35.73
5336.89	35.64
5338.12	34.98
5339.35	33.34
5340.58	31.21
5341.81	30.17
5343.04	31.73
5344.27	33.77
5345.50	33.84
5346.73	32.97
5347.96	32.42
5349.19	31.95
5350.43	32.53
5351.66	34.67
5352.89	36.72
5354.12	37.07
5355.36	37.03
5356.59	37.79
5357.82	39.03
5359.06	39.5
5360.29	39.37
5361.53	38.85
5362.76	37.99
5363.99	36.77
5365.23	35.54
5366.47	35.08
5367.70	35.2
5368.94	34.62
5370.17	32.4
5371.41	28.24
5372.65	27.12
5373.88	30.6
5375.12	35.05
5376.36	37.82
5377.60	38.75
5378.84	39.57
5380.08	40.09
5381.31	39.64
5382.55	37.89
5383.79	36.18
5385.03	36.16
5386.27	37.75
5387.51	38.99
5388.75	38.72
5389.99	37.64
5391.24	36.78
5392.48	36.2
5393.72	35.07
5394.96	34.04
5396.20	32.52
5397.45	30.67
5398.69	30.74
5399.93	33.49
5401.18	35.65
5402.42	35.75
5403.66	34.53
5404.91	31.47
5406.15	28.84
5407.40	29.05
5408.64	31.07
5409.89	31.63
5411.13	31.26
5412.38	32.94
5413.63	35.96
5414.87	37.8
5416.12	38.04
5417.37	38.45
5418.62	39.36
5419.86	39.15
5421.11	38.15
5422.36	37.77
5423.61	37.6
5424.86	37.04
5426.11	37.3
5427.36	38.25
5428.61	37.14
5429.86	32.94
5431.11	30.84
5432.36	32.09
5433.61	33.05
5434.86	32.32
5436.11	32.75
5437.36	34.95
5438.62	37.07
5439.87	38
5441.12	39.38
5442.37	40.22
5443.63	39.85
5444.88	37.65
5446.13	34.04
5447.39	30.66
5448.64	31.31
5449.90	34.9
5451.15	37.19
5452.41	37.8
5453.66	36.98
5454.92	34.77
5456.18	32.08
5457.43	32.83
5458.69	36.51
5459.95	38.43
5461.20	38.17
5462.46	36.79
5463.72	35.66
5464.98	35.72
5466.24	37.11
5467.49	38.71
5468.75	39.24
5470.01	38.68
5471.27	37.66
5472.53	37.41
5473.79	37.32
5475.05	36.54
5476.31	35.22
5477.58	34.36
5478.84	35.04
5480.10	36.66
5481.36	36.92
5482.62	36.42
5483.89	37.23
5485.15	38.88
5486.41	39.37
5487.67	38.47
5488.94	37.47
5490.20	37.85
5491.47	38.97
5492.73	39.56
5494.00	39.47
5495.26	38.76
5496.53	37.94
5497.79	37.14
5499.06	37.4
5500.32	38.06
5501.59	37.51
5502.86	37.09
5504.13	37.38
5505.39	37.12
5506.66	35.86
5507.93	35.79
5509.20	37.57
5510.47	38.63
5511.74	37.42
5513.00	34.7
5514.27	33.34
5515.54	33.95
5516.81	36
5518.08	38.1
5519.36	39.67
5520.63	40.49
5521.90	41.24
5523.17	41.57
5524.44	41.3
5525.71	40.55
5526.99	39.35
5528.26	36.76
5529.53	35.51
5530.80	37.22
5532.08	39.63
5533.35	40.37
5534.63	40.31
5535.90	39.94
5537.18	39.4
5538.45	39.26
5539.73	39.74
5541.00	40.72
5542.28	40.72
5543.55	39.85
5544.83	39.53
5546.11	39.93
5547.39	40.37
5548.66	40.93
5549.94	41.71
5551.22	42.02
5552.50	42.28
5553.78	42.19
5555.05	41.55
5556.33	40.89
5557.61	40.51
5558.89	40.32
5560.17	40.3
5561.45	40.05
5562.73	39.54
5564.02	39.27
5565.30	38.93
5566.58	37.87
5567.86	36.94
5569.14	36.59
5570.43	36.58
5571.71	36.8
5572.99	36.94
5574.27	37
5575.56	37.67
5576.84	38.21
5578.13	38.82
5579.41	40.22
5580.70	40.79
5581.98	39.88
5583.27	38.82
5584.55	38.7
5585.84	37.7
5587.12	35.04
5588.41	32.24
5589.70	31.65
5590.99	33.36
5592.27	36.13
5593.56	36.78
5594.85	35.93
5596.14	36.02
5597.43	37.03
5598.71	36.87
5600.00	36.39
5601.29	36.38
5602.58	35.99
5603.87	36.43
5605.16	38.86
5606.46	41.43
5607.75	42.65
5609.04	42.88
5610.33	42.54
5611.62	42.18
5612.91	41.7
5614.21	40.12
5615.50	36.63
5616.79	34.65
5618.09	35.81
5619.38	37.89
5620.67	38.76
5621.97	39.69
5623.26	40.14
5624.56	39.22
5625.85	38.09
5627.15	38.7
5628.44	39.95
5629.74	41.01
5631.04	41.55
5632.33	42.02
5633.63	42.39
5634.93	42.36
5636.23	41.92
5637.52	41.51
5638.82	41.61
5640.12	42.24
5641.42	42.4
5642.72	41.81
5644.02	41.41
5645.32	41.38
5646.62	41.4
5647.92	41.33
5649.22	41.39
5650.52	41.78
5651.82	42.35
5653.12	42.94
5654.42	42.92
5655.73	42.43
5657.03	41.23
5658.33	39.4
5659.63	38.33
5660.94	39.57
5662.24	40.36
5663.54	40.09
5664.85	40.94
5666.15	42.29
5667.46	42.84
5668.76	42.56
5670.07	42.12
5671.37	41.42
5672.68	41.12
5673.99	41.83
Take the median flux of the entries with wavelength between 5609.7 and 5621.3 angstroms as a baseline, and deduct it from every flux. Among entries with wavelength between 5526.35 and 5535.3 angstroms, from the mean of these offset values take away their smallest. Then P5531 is 2.9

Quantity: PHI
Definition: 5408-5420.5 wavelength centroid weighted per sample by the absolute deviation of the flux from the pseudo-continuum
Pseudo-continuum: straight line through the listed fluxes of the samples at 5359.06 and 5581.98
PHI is 5411.5 angstroms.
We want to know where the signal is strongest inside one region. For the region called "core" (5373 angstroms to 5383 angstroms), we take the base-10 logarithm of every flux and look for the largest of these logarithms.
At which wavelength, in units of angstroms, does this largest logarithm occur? 5380.08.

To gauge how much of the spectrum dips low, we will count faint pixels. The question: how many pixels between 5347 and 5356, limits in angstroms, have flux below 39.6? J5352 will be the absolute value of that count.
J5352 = 7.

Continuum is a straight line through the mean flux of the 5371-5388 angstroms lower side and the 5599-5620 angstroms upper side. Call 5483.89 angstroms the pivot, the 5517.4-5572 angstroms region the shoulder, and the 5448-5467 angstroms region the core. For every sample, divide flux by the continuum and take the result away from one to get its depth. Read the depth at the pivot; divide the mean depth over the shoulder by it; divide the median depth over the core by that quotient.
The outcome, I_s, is 0.00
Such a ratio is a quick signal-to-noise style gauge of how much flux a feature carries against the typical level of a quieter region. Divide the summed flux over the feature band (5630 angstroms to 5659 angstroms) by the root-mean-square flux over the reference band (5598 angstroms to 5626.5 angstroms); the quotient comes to 23.6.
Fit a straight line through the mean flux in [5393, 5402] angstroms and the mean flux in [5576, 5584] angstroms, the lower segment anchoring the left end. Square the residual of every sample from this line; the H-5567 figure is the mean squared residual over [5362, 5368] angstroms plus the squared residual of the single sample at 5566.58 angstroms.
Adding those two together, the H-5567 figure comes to 19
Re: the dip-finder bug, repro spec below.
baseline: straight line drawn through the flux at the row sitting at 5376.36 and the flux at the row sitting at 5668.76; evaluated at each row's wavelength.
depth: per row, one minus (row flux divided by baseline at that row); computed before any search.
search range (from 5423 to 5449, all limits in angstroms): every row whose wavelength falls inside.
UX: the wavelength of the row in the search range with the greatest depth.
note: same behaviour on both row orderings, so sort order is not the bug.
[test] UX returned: 5447.39 angstroms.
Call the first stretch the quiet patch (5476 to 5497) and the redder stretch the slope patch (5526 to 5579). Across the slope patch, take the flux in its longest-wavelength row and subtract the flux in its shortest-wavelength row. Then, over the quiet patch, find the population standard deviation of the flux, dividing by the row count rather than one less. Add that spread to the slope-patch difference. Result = 1.0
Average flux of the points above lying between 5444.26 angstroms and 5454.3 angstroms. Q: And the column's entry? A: 35.1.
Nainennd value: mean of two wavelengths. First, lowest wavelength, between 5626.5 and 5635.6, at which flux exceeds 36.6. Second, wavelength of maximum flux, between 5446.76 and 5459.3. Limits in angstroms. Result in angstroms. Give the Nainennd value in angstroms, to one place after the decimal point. 5539.8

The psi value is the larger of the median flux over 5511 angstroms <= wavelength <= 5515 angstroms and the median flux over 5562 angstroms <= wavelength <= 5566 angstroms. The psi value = 39.3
